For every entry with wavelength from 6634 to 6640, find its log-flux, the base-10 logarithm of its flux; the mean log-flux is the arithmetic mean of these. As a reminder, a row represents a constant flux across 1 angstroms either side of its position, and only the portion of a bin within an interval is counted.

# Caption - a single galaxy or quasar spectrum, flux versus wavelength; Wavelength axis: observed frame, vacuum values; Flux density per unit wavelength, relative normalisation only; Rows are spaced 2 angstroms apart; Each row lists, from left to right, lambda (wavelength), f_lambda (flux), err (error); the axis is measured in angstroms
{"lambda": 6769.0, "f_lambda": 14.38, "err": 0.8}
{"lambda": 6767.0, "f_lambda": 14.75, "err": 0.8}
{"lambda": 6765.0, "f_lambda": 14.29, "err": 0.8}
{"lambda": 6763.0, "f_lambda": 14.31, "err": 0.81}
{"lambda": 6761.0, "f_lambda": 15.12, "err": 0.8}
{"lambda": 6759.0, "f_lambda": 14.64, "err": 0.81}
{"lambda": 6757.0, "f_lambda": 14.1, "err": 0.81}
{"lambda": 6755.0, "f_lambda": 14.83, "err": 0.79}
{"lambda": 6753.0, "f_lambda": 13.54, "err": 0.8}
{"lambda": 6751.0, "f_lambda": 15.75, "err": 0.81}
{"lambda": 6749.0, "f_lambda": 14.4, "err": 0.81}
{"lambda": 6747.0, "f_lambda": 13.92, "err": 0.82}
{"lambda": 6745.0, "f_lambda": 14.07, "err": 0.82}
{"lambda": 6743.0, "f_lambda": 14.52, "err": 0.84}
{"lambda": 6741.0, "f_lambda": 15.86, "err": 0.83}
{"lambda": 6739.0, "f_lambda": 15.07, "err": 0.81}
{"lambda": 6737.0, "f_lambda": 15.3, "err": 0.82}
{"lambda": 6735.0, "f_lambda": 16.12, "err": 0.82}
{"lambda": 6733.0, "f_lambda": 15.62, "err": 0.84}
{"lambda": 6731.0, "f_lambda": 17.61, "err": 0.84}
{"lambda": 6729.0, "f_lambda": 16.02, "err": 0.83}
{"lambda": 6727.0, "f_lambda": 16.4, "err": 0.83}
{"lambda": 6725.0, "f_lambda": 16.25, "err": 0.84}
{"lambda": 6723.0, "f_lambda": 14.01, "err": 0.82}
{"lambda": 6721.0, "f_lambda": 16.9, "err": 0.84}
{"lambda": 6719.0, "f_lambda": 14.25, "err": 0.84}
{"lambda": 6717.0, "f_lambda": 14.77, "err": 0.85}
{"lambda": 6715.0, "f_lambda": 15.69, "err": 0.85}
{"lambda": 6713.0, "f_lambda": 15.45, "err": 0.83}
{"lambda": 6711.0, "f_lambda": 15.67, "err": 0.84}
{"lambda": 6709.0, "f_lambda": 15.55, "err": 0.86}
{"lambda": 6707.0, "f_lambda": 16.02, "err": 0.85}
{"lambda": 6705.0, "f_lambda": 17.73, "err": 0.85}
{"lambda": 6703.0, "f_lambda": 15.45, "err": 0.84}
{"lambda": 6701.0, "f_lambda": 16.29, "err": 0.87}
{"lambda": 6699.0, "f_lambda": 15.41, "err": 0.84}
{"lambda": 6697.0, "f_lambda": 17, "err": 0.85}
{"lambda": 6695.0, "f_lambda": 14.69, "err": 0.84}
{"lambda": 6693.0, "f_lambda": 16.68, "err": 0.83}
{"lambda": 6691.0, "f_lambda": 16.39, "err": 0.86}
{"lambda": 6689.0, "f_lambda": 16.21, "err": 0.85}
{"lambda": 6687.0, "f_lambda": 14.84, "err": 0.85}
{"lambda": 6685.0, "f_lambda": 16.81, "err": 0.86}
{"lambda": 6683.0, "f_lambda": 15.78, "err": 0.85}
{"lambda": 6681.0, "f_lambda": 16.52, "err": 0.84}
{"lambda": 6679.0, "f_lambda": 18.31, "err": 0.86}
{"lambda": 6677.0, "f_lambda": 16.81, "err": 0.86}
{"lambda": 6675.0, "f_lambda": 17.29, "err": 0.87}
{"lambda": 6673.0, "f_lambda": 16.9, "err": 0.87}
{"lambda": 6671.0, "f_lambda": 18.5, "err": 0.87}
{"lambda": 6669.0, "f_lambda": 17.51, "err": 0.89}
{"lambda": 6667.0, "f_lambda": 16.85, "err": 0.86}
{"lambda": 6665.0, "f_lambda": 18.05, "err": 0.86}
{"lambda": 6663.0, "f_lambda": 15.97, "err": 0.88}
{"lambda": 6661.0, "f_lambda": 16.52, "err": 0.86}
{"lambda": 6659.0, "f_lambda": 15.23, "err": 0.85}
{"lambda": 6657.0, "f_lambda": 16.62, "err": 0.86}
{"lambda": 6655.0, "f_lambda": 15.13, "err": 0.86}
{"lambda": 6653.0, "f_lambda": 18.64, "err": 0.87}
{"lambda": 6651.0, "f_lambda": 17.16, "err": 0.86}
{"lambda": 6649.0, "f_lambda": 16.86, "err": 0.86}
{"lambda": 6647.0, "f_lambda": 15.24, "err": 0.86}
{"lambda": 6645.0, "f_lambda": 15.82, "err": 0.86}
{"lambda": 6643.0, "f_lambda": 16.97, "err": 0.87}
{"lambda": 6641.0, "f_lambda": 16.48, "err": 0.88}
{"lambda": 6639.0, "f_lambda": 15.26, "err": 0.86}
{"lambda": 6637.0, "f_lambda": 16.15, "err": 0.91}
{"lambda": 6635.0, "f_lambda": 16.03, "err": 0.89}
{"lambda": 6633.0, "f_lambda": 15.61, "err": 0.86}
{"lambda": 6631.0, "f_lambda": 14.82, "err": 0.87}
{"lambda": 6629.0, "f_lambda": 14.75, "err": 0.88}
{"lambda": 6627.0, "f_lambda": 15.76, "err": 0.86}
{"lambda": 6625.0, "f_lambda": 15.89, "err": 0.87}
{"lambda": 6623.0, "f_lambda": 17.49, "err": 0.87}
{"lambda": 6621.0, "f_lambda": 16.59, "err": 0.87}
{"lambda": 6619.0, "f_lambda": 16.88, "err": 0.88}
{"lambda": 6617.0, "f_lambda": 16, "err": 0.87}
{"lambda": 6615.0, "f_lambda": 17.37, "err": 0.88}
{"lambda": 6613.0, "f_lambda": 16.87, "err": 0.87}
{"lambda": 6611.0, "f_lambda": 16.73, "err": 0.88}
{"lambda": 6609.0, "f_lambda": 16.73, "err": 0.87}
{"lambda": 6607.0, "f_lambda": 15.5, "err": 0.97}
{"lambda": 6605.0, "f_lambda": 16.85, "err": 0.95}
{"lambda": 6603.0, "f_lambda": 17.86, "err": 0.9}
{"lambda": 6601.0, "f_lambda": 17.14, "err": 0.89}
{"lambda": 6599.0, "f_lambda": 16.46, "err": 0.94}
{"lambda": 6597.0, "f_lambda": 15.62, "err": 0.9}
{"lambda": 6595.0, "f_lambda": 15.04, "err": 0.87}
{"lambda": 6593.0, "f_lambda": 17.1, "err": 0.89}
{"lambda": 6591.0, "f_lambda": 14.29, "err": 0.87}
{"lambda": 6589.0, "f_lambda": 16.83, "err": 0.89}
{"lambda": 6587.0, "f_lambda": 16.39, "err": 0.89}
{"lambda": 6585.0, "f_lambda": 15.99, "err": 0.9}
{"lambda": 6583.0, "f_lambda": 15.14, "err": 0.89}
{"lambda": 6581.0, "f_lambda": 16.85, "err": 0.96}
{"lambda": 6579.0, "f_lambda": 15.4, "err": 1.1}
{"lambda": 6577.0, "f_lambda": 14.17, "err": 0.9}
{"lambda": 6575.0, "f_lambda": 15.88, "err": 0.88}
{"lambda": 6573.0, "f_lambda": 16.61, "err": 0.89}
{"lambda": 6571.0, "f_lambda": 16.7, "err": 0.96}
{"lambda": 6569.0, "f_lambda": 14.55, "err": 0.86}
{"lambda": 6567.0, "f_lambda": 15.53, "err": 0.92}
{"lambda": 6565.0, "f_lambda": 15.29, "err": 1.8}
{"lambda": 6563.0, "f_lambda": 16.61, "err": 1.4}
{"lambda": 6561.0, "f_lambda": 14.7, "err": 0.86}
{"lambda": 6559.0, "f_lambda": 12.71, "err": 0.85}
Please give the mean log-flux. 1.20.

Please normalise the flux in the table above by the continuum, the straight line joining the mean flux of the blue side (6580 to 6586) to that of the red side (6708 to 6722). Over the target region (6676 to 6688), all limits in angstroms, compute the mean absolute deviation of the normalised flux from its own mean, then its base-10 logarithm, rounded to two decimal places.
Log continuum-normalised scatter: -1.29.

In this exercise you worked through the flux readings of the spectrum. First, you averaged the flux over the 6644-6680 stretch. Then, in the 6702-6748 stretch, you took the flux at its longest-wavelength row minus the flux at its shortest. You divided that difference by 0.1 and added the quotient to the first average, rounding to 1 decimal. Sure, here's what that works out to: 1.6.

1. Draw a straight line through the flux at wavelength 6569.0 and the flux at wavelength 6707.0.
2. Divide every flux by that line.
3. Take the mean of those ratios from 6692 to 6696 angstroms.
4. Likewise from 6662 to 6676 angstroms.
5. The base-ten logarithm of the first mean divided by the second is -0.050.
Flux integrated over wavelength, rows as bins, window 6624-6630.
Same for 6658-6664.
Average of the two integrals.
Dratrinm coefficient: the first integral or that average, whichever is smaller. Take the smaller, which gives 93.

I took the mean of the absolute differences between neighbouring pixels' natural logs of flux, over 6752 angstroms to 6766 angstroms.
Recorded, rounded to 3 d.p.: 0.045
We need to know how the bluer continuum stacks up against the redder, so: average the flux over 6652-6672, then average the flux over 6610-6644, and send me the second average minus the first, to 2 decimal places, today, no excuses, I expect -0.69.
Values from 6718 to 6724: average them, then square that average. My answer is 227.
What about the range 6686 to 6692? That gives 250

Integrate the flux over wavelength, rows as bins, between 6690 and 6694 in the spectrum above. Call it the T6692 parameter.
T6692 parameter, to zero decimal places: 66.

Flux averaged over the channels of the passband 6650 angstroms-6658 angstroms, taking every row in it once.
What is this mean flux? 16.9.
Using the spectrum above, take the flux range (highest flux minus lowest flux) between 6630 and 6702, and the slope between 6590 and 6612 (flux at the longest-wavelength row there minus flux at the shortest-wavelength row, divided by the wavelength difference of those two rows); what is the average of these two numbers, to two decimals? 2.04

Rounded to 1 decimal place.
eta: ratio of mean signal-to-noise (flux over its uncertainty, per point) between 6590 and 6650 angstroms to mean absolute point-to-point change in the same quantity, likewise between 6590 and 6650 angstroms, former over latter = 18.2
